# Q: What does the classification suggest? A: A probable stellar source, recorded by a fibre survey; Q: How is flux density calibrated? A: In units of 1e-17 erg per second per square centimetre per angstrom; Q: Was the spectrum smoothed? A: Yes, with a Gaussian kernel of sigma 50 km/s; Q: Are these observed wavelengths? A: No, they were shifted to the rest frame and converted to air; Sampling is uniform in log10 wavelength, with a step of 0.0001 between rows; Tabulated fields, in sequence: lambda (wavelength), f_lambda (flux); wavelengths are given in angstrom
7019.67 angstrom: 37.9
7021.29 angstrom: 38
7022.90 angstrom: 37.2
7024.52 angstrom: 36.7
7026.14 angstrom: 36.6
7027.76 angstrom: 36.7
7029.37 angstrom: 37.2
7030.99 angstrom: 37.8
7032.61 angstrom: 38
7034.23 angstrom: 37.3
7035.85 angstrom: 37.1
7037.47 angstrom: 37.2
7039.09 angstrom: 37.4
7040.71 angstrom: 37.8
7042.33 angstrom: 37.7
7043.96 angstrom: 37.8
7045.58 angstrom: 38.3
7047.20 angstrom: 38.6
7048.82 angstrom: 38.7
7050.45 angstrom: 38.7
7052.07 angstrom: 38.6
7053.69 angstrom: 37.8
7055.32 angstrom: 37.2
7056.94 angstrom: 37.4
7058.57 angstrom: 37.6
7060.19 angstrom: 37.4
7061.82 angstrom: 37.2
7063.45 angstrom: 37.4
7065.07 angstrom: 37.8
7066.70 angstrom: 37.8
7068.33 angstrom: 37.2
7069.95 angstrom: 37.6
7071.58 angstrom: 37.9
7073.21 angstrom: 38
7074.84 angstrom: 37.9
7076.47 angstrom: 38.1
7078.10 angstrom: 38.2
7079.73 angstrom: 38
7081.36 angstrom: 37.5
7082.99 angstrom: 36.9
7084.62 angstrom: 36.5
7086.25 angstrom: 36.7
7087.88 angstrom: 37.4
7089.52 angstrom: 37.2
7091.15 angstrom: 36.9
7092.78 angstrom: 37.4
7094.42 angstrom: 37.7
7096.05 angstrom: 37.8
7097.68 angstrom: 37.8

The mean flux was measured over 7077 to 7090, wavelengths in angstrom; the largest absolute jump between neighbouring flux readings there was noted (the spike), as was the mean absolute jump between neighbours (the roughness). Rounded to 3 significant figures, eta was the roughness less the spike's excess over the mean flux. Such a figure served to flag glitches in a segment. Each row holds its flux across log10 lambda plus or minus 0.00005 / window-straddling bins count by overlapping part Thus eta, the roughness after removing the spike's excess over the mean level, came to 37.0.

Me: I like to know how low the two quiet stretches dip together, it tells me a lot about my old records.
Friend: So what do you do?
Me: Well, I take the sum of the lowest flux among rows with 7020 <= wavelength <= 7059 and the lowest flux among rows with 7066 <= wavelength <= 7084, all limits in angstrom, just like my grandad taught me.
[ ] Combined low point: 73.5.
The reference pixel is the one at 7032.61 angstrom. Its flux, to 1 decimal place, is 38.0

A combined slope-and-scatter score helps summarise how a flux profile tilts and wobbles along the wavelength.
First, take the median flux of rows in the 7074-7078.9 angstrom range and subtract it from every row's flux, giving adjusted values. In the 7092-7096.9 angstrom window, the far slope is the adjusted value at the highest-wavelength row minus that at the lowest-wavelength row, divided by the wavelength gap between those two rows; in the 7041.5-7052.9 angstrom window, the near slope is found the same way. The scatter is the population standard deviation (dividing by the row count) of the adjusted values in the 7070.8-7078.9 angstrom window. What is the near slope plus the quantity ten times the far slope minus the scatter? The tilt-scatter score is 1.2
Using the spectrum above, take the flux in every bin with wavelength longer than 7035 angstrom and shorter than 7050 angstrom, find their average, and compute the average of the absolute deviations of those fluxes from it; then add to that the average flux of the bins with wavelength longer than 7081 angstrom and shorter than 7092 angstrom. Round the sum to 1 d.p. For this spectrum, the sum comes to 37.5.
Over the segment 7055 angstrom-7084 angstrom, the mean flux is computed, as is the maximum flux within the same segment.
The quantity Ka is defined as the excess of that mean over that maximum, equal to -0.58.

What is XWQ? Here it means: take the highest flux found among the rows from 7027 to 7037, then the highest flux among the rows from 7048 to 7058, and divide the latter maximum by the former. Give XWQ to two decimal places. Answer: 1.02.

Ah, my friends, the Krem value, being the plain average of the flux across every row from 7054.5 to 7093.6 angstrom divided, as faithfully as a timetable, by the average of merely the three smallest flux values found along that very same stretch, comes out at 1.02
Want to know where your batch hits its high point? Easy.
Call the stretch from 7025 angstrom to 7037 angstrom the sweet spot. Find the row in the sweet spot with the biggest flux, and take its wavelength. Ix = 7032.61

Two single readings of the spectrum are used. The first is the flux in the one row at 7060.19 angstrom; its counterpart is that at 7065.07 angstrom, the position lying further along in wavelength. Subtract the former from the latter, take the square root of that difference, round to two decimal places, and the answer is 0.63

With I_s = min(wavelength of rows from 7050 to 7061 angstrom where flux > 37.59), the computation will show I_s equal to 7050.45 angstrom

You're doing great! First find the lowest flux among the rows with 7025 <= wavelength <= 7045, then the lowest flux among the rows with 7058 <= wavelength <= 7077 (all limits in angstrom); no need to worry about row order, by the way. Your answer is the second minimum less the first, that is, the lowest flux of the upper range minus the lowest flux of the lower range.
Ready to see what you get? 0.60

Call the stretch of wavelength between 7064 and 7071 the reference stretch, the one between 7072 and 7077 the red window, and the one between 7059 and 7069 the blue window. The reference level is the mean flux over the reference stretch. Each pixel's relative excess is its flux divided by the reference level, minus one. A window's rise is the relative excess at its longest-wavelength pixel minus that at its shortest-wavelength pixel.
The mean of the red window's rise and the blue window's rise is -0.001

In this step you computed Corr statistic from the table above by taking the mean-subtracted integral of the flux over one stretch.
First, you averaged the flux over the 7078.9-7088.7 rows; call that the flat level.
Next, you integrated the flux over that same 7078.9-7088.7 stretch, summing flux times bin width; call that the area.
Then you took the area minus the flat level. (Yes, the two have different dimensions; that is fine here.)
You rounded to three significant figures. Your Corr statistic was 327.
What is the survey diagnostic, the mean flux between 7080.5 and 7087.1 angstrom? 36.9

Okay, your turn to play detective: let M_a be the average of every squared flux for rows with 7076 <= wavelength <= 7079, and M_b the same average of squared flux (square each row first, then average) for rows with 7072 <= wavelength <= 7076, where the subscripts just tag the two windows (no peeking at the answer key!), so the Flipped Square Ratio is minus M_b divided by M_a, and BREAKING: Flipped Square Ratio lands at -0.99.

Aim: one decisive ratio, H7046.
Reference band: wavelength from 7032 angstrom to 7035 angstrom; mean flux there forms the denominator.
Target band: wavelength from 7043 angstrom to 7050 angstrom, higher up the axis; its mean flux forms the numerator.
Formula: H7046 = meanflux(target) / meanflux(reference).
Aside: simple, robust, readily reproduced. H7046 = 1.02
